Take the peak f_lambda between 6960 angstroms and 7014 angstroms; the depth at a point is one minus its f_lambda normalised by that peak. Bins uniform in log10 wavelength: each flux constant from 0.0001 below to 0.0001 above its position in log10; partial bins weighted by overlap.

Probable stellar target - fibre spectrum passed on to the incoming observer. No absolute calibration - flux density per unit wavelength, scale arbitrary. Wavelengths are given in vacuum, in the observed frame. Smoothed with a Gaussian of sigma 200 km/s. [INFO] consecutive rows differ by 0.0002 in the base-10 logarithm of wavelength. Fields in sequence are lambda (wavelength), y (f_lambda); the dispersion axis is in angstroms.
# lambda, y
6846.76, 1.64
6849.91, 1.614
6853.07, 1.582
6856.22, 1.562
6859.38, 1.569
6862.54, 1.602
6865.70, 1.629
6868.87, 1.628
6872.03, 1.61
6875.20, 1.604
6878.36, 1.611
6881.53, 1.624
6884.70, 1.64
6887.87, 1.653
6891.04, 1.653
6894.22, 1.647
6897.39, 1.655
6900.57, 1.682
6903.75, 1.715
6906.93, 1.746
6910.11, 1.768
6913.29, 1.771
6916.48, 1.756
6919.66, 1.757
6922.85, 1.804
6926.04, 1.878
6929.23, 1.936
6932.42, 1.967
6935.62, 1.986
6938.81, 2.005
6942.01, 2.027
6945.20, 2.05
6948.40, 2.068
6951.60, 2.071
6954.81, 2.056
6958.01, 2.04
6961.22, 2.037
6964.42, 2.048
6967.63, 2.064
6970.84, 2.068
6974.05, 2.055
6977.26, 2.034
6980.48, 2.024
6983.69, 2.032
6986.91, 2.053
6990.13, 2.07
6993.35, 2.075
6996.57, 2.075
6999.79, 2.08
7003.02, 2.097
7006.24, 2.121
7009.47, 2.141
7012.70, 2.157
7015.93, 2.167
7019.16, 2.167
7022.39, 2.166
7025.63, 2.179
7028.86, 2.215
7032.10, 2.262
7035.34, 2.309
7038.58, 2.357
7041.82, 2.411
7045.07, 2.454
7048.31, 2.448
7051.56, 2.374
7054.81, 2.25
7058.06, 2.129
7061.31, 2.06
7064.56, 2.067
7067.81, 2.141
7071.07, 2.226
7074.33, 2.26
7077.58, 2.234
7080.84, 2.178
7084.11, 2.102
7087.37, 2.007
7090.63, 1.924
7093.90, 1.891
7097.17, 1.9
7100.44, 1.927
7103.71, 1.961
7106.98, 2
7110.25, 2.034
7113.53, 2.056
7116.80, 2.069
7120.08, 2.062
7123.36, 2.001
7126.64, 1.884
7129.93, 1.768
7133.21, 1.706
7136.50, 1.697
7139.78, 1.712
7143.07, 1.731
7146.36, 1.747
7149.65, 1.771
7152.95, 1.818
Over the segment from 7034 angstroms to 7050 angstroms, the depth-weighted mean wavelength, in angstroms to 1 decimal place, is 7042.8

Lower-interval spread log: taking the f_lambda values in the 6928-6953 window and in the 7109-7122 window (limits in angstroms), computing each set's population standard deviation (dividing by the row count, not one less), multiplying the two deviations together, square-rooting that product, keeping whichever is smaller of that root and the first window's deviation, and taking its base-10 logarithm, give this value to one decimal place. -1.6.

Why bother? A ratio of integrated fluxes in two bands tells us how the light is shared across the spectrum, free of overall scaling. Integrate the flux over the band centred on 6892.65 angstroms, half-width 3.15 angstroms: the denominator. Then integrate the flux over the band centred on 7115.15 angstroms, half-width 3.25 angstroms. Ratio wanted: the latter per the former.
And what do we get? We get 1.29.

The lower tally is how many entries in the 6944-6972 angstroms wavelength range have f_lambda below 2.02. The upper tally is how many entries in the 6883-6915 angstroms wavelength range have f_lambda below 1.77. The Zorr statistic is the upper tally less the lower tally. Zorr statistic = 9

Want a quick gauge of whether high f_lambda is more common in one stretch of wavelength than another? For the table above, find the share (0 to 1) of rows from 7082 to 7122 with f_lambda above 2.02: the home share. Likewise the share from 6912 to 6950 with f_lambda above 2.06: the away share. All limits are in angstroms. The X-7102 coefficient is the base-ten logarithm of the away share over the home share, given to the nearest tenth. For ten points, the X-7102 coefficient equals -0.7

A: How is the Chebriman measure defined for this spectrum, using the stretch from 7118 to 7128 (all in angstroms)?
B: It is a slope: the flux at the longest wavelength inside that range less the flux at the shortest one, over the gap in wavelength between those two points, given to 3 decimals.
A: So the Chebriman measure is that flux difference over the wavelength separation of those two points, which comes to -0.027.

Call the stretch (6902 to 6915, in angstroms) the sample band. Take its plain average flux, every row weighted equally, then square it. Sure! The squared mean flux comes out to 3.1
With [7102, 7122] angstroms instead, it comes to 4.1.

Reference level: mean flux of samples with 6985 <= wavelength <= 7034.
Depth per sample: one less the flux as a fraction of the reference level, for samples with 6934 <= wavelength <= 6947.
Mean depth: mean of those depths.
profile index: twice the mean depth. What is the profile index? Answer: 0.11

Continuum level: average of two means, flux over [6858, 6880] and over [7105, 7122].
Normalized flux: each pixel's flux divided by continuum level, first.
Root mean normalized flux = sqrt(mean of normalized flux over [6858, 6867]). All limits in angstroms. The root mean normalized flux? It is 0.94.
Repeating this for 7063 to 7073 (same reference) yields 1.08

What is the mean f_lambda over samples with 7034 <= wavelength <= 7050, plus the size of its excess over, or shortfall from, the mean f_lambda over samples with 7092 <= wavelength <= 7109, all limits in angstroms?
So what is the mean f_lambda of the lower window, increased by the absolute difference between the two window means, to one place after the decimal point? 2.9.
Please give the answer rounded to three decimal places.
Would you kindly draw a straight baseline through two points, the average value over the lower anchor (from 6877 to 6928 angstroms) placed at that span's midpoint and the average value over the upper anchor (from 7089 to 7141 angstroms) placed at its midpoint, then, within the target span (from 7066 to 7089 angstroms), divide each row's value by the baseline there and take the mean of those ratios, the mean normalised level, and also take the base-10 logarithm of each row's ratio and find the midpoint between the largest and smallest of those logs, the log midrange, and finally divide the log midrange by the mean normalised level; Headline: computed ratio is 0.047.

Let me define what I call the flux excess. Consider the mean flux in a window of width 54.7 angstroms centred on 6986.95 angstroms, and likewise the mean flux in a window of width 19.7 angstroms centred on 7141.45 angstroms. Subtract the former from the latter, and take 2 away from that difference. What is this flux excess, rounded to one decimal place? -2.3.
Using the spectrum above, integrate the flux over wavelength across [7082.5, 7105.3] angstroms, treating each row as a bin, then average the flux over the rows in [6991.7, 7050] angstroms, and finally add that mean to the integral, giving 47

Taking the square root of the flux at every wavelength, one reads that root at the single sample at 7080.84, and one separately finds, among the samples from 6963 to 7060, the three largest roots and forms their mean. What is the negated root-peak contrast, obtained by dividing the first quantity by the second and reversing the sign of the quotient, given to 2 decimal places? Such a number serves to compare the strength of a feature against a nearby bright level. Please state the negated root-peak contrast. -0.95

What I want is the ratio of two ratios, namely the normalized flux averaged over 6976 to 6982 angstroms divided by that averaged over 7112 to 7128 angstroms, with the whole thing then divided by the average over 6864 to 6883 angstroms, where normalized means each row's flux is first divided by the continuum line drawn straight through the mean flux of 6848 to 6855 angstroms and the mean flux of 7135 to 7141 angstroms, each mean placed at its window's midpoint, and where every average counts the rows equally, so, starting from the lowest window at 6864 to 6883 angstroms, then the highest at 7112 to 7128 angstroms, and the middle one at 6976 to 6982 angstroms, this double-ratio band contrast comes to 1.03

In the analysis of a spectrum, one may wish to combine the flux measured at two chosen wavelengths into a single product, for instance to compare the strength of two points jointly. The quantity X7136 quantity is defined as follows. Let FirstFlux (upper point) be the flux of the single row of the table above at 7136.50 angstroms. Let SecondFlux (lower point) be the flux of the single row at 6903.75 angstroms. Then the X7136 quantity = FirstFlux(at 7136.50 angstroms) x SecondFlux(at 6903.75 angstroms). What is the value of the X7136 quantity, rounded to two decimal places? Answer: 2.91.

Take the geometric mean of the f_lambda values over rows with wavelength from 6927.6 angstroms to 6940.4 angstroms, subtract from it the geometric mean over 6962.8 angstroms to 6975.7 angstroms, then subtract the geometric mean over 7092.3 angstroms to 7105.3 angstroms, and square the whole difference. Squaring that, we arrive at 4.0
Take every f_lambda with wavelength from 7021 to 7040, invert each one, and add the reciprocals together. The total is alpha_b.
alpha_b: 2.7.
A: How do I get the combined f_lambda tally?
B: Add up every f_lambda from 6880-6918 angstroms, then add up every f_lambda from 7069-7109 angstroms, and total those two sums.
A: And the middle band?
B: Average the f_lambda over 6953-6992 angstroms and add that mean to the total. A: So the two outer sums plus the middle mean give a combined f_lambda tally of 47.0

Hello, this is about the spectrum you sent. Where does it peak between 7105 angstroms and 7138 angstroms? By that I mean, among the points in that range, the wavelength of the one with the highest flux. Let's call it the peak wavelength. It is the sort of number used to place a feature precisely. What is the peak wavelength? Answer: 7116.80 angstroms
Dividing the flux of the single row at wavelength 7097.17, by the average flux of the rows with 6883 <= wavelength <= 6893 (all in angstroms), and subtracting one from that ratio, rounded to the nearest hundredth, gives 0.15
